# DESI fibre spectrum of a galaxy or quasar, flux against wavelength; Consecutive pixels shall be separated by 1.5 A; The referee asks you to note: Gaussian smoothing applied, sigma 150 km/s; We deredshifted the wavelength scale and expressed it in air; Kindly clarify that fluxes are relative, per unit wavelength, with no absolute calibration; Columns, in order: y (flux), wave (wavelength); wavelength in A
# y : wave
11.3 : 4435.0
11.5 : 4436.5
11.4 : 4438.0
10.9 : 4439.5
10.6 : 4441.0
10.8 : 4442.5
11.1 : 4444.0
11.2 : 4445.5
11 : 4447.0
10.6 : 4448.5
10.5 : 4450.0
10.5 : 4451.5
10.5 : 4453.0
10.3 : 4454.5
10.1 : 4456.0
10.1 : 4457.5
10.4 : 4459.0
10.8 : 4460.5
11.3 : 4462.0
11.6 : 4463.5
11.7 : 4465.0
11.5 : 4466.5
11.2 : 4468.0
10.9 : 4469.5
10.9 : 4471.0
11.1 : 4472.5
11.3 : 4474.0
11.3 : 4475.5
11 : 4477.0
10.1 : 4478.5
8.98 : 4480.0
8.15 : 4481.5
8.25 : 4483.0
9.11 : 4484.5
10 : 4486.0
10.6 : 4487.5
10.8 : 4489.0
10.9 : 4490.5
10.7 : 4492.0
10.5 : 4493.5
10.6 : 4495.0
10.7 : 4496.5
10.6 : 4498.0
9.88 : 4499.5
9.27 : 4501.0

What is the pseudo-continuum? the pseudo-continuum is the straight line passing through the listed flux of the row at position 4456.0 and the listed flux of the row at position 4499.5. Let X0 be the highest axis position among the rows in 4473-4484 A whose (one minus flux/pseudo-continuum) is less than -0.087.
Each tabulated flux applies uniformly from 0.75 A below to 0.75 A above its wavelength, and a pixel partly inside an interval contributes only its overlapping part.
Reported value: 4477.0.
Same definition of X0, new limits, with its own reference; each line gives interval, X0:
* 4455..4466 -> 4465.0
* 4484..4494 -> 4490.5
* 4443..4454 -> 4445.5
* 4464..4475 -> 4474.0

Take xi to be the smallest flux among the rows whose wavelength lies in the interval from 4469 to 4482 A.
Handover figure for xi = 8.15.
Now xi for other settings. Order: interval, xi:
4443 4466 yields 10.1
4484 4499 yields 9.11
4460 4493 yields 8.15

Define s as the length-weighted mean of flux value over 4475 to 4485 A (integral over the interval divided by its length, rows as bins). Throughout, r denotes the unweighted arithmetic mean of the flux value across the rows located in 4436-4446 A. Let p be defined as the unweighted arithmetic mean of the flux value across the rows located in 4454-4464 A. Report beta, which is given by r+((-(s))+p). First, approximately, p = 10.7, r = 11.1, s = 9.5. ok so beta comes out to 12.2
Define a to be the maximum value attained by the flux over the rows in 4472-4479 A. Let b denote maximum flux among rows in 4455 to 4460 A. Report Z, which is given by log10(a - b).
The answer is -0.05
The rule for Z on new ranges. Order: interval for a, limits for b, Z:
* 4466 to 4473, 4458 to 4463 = -0.70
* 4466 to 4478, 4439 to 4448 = -0.52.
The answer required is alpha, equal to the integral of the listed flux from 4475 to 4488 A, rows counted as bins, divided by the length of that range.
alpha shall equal 9.7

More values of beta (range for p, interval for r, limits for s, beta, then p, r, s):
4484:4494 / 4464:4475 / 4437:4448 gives 10.6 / 10.4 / 11.2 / 11.0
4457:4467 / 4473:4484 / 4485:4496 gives 10.4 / 11.1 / 9.9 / 10.6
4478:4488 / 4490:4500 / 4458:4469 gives 8.7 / 9.3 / 10.6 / 11.2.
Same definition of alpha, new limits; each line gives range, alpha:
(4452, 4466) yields 10.8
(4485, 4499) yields 10.6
